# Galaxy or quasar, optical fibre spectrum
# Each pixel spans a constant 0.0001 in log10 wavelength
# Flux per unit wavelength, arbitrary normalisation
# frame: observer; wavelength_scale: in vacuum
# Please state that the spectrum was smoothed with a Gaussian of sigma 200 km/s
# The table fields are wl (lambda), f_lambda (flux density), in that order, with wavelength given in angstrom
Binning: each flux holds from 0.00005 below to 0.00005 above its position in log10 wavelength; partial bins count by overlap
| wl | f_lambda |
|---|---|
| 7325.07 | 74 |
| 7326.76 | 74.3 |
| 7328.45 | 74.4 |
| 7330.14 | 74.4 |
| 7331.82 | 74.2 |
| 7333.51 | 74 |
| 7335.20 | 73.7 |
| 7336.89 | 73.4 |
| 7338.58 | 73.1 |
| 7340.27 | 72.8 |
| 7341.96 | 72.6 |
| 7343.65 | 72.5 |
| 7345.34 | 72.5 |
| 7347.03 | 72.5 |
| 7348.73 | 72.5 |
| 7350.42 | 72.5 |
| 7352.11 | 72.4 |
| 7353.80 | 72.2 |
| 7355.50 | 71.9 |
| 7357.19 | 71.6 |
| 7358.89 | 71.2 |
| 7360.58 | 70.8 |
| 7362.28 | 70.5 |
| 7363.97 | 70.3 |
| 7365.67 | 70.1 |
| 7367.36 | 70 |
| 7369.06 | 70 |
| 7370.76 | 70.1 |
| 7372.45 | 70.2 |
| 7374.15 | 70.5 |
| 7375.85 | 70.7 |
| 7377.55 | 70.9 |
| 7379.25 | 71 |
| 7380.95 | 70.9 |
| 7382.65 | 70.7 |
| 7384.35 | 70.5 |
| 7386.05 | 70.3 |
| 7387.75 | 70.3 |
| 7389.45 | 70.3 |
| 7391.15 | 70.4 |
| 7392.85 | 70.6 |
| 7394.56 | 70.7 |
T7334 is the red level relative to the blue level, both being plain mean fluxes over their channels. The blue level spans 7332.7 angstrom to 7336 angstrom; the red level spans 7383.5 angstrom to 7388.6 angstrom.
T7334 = 0.95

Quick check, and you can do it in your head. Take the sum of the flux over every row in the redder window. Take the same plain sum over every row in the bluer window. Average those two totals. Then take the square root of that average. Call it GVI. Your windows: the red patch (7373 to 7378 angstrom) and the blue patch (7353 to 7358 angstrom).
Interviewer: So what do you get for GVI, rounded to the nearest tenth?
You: 14.6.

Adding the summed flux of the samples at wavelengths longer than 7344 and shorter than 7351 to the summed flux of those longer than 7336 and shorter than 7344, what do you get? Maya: 654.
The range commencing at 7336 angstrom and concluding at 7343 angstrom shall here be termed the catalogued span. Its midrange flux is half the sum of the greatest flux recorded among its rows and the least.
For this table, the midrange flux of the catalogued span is 73.0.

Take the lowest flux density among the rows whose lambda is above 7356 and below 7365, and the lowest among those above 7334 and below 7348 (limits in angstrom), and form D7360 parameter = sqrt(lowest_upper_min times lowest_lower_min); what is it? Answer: 71.4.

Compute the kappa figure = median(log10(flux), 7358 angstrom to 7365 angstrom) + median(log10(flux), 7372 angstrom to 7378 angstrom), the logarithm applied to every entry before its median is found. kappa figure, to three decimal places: 3.698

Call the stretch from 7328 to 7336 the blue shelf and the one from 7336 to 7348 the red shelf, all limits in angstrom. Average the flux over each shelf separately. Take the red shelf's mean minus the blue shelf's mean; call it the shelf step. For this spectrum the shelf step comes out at -1.4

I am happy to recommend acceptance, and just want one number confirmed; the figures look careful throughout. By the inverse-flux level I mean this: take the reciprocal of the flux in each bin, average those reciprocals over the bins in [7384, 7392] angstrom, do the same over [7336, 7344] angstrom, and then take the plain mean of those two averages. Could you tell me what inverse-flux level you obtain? 0.0140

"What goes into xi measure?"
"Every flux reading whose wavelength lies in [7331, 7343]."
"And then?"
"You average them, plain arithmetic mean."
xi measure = 73.4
